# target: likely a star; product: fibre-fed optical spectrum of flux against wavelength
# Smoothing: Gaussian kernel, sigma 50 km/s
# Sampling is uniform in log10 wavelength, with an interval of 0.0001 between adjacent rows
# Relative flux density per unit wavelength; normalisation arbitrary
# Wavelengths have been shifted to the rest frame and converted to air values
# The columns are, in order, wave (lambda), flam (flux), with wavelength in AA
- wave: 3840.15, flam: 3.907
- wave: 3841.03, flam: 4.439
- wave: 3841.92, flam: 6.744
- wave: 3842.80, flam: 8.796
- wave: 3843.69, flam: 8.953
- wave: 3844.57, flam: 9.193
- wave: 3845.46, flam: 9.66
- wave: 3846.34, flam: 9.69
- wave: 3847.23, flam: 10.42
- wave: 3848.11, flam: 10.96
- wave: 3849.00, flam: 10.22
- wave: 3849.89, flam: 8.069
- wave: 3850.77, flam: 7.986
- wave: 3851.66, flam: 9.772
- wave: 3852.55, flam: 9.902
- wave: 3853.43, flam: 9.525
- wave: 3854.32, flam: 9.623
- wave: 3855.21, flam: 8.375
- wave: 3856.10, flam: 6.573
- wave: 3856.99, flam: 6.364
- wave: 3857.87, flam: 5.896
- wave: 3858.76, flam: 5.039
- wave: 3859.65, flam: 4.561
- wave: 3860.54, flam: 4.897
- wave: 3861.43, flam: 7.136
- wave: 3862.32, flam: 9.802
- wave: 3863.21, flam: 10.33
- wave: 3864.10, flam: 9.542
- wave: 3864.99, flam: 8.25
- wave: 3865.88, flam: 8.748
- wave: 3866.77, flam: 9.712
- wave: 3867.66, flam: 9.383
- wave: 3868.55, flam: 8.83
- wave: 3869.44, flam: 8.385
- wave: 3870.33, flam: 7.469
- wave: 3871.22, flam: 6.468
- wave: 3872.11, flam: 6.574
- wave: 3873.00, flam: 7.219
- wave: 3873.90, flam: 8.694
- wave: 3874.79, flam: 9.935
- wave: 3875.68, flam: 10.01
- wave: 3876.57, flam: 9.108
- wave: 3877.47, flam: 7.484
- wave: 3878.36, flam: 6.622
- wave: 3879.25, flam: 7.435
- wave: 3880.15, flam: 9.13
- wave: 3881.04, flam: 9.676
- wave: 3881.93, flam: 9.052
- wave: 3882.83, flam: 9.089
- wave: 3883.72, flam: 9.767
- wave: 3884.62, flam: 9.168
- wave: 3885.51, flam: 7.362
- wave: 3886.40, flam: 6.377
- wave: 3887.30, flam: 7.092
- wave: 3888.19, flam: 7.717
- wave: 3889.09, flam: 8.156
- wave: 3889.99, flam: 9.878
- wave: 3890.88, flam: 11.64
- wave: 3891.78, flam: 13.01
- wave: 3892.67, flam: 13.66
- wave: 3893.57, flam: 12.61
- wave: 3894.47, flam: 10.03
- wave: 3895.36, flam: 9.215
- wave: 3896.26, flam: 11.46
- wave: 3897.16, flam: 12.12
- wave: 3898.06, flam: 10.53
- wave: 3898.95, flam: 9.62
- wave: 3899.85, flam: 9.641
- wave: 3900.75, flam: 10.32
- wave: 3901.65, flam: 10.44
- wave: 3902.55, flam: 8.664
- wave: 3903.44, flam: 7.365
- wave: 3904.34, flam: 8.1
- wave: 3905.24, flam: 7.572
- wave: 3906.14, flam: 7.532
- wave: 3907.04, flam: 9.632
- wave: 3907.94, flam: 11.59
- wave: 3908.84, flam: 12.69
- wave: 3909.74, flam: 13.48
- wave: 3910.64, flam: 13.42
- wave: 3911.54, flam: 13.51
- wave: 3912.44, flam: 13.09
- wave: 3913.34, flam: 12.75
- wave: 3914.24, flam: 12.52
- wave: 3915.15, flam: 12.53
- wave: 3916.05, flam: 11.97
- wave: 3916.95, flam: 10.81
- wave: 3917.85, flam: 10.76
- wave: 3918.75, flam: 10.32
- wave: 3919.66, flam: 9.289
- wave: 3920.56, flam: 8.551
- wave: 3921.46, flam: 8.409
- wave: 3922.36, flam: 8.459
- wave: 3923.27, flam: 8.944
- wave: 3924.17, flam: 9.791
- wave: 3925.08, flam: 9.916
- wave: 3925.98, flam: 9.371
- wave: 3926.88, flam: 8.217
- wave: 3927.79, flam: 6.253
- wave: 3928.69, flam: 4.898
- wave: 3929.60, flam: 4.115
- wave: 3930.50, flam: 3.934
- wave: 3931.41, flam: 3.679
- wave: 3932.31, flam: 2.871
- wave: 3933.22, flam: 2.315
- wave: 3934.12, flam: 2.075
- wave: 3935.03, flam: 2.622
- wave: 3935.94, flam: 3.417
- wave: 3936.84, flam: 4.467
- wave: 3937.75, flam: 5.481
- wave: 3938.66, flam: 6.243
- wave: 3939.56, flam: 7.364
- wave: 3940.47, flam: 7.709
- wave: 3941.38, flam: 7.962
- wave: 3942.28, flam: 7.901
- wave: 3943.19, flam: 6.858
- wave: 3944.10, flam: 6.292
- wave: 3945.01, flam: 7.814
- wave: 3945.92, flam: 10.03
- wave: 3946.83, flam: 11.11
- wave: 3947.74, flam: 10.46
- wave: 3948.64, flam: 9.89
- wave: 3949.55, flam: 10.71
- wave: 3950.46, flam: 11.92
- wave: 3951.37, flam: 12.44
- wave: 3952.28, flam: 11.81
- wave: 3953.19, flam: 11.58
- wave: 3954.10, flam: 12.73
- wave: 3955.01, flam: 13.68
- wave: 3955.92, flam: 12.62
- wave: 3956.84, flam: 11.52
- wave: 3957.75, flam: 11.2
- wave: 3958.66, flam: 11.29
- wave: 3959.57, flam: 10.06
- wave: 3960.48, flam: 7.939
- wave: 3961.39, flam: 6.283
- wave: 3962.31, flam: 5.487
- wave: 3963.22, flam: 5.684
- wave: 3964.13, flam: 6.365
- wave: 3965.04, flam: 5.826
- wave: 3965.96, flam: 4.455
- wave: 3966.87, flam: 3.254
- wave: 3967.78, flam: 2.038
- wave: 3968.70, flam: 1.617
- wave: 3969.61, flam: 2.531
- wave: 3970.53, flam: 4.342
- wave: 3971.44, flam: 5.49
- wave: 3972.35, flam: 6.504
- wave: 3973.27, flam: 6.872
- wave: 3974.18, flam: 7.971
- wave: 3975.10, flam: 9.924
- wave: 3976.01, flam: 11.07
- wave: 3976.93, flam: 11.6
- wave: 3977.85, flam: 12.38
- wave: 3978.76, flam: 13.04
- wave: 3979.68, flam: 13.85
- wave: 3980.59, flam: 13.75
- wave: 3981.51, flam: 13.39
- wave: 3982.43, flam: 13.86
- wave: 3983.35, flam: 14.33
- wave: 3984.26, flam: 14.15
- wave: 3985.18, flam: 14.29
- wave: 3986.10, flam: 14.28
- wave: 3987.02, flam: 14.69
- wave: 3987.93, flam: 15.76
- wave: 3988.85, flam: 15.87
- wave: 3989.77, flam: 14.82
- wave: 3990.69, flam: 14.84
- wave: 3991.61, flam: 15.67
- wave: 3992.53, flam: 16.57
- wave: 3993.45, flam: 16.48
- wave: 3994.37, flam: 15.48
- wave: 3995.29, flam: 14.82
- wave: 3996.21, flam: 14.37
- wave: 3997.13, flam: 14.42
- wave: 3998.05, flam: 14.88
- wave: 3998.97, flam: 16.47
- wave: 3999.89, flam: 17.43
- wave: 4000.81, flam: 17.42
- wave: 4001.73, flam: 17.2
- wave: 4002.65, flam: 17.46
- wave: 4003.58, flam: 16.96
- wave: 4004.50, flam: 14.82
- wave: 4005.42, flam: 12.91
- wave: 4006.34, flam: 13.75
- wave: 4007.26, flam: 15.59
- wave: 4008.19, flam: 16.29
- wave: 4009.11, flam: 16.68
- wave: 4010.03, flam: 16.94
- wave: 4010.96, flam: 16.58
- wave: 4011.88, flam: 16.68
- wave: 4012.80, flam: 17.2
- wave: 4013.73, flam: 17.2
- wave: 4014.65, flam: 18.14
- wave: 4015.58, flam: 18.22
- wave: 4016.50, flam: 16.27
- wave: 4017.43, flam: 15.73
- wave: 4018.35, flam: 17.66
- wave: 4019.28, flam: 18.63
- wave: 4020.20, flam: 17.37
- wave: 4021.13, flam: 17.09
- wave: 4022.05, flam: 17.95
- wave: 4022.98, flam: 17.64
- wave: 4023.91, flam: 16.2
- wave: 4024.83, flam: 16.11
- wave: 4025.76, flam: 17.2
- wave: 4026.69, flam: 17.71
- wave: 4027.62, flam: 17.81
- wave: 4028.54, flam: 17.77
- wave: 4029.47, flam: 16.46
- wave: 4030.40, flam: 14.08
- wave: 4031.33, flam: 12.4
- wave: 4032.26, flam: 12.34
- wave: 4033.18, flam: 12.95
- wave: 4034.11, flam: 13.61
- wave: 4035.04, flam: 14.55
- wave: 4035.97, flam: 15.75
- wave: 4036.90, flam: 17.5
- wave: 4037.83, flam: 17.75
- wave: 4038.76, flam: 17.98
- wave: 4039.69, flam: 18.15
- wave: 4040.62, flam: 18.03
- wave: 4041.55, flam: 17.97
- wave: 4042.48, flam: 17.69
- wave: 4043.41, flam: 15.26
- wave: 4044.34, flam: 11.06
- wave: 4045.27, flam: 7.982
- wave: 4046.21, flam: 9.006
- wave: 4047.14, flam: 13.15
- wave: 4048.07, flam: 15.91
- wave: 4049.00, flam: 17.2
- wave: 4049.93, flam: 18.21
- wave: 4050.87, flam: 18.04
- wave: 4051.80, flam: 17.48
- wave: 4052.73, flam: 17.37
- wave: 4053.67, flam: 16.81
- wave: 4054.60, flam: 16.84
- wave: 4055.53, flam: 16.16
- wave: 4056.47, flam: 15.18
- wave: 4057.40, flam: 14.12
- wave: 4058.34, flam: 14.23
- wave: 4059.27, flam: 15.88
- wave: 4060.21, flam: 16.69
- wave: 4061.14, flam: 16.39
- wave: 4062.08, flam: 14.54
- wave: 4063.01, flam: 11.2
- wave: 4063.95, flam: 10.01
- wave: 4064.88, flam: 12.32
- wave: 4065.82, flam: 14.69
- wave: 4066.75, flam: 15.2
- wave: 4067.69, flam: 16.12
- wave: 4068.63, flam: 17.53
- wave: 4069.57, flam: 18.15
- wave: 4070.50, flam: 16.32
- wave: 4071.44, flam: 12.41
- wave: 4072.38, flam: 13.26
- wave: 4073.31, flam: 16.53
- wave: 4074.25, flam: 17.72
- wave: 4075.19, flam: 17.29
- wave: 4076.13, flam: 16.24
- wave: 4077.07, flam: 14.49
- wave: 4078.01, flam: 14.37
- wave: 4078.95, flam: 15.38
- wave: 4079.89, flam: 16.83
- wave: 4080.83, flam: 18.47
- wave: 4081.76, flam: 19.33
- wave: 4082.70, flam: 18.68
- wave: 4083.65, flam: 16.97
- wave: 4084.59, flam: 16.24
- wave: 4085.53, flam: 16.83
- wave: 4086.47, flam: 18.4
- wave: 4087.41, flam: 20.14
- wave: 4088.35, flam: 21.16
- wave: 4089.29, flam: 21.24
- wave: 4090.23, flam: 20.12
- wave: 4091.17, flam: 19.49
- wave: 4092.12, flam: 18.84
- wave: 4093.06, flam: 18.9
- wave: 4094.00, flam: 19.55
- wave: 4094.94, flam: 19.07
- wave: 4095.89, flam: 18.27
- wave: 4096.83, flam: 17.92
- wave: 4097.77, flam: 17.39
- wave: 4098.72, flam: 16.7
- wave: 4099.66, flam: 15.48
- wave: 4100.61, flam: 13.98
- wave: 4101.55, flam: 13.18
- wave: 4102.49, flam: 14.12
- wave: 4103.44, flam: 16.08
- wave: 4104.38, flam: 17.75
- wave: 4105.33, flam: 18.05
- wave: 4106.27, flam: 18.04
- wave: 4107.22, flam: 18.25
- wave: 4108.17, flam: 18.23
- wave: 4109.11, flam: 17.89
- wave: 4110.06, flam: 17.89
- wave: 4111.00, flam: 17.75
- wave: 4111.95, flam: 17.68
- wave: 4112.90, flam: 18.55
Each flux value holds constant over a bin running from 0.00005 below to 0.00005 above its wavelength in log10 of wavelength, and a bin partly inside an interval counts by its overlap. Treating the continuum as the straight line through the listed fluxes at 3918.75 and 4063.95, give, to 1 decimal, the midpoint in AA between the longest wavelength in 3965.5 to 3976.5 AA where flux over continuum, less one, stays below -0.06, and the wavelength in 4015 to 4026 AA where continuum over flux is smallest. 3996.7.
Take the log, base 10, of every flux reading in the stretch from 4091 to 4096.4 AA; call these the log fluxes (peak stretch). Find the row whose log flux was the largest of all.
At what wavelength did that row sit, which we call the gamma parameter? 4094.00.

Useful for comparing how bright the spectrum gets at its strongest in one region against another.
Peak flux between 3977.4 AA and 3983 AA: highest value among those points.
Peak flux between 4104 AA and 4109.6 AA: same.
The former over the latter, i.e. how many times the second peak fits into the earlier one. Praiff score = 0.76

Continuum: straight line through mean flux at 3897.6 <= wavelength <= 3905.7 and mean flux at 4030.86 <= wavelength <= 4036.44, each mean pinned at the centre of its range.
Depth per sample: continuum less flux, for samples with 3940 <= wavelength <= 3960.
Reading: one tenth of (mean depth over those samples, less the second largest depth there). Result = -0.33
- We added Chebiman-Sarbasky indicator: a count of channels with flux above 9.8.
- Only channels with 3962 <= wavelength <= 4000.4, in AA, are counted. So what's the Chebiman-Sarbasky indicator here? 28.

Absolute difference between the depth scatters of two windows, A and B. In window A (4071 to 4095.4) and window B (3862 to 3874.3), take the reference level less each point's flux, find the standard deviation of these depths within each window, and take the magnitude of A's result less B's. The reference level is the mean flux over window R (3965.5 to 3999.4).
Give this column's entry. 1.1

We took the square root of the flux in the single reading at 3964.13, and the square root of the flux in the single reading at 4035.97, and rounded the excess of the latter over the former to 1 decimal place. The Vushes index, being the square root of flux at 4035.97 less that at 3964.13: 1.4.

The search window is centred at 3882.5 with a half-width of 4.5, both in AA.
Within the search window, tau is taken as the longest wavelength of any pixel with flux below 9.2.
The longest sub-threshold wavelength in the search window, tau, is 3886.40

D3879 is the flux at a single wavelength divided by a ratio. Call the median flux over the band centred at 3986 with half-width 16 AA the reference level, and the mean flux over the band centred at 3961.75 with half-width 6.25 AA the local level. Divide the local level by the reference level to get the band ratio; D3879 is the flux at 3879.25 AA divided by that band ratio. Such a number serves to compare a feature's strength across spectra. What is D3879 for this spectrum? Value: 14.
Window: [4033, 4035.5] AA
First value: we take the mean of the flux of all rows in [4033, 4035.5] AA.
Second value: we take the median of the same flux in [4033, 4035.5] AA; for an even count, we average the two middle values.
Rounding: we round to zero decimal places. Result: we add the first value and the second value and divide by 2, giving 14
